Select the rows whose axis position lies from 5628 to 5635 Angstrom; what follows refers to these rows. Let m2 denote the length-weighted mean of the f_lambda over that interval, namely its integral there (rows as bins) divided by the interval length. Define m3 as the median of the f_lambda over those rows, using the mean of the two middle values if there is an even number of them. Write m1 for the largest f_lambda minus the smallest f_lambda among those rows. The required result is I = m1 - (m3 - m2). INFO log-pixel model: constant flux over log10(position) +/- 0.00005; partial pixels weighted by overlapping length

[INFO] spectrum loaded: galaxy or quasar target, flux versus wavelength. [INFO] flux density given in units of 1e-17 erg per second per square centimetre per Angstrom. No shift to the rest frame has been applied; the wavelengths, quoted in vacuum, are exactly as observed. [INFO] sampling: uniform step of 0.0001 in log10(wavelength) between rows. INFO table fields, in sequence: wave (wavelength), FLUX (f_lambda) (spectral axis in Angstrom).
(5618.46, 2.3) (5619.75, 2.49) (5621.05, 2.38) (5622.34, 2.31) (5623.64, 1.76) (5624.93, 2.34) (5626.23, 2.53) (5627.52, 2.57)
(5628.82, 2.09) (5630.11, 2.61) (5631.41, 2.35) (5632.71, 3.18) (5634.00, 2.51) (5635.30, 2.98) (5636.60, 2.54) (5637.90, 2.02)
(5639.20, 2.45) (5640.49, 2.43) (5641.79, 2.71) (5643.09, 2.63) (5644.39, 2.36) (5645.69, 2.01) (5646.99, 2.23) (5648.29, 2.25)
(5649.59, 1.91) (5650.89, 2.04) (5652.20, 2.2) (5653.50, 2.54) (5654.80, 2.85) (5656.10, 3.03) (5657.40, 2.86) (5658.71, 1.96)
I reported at 1.15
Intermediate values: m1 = 1.1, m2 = 2.57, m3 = 2.51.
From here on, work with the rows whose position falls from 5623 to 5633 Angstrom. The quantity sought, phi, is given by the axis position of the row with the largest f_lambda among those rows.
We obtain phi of 5632.71 Angstrom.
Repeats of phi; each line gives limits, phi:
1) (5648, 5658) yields 5656.10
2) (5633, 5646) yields 5635.30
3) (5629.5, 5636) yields 5632.71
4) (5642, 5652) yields 5643.09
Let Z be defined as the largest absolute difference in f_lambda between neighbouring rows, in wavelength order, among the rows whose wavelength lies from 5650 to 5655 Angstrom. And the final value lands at 0.34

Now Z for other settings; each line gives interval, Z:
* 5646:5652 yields 0.34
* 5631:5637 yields 0.83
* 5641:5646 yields 0.35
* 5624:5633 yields 0.83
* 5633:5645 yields 0.52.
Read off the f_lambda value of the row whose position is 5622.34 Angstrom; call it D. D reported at 2.31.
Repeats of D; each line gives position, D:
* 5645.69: 2.01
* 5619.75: 2.49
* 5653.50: 2.54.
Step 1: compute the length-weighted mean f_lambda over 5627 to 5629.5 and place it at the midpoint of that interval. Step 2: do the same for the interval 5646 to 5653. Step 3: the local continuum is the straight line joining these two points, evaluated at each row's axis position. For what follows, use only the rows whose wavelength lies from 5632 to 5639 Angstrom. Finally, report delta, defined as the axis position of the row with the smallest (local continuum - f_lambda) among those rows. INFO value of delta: 5632.71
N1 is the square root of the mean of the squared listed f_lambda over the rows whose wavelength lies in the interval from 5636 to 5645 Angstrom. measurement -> 2.46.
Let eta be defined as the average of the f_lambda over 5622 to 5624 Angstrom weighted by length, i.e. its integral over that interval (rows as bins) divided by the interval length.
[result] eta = 2.0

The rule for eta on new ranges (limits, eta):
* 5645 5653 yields 2.1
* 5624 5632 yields 2.4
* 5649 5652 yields 2.0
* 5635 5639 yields 2.5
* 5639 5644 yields 2.6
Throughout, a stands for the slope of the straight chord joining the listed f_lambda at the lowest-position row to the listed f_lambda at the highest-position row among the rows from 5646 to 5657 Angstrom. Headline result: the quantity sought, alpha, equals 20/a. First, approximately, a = 0.09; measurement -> 228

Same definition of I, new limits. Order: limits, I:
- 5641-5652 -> 0.82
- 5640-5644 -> 0.23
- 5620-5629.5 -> 0.76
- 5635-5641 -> 0.97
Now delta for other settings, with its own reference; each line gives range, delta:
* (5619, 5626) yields 5619.75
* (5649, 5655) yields 5654.80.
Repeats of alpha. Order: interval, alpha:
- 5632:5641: -207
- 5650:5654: 104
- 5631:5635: 324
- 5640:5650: -350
